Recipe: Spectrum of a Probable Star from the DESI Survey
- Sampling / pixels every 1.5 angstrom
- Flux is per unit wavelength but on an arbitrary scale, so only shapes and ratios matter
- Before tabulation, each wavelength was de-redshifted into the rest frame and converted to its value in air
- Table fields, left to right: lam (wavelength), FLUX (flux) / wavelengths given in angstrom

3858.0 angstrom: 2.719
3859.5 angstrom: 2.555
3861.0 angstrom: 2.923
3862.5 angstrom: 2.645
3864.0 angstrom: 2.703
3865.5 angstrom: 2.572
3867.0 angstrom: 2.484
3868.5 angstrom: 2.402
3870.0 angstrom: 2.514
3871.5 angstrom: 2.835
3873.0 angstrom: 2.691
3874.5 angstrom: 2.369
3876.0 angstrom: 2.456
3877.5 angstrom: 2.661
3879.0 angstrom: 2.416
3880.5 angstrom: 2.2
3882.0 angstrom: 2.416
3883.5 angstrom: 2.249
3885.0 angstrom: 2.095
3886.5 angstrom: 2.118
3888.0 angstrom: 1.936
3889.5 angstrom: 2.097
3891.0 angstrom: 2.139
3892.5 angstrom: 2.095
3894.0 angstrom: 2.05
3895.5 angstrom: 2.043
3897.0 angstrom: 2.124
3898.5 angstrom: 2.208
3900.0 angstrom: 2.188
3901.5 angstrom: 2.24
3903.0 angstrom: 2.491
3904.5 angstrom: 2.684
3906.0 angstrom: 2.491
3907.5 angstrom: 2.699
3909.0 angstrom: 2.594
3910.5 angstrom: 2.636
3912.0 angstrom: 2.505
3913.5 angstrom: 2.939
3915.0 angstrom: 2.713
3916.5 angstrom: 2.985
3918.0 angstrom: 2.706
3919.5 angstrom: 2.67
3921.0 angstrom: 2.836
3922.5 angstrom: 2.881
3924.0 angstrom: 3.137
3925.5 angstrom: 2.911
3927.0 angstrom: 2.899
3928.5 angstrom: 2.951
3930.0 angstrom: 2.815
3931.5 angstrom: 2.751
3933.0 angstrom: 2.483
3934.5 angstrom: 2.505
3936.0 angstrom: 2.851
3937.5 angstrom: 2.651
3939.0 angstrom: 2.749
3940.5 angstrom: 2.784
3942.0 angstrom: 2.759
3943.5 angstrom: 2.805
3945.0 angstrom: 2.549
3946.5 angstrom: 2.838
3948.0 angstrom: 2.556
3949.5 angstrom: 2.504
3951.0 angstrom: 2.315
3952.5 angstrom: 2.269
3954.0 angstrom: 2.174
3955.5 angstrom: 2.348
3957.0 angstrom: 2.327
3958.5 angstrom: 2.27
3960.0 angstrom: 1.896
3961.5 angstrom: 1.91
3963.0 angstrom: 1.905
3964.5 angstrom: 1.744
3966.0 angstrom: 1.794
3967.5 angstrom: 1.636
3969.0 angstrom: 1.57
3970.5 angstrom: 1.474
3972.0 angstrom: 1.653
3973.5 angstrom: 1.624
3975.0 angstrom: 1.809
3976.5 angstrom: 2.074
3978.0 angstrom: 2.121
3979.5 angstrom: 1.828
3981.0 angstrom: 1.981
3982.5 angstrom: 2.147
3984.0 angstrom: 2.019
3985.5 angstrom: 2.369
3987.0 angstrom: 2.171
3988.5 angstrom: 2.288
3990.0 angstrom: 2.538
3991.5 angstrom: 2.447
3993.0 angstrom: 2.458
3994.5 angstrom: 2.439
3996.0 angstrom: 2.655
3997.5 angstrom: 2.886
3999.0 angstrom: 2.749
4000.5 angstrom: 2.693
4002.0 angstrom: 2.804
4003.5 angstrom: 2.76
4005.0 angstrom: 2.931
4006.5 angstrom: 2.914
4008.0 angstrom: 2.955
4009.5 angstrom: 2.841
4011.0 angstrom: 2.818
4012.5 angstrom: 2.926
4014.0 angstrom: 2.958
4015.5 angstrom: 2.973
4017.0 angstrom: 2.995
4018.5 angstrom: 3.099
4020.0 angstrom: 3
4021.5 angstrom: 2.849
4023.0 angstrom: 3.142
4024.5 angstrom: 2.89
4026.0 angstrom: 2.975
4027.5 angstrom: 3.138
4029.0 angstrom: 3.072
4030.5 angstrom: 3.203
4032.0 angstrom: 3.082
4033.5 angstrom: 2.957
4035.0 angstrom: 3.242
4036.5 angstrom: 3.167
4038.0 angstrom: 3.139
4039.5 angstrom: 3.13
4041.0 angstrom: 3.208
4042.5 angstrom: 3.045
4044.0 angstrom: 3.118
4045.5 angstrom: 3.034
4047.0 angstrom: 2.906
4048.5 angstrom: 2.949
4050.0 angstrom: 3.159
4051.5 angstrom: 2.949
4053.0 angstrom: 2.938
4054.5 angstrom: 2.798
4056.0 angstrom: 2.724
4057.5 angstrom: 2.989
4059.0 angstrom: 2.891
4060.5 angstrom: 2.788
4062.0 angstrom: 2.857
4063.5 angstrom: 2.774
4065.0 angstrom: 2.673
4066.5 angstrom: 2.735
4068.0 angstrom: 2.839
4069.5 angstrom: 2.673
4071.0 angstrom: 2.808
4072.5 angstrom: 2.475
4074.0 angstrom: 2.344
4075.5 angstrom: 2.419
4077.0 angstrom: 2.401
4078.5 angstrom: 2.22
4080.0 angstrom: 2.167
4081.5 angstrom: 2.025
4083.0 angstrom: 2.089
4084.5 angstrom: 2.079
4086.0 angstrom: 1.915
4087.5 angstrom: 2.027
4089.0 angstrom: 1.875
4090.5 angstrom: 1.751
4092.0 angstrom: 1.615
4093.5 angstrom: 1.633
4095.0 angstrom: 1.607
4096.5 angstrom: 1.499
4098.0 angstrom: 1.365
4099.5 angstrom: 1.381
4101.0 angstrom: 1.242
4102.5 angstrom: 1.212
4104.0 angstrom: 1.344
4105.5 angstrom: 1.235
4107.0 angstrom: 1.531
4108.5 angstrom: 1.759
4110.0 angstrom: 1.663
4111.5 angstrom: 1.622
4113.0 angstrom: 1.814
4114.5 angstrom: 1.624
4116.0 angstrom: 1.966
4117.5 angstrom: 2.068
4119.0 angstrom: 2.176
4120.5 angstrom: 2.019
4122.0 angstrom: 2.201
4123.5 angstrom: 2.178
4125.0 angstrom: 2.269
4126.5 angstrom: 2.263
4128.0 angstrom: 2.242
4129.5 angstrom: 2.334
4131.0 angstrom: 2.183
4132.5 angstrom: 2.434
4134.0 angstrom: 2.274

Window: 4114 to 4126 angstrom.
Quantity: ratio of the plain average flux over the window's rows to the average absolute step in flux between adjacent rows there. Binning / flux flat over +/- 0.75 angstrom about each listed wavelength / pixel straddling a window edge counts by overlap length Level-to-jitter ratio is 14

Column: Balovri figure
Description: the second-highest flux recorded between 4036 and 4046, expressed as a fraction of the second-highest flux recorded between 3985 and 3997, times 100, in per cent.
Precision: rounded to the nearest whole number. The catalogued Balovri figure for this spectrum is 125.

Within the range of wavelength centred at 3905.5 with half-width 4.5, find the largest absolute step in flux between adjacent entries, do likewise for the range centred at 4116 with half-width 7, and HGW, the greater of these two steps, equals 0.34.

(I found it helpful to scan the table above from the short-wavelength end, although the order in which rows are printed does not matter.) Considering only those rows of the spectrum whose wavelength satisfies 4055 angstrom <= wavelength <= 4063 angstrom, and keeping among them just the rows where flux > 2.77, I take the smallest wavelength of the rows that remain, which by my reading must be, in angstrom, 4057.5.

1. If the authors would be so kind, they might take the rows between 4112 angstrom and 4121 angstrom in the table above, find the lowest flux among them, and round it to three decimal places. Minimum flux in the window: 1.624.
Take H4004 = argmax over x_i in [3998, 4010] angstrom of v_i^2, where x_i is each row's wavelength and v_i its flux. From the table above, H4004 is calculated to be 4008.0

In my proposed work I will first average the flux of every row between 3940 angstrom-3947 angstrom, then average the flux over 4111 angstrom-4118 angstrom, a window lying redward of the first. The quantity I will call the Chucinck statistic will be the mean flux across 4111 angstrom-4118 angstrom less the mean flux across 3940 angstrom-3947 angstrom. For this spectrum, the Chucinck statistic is -0.93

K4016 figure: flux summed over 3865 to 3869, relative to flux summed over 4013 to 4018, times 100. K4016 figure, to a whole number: 84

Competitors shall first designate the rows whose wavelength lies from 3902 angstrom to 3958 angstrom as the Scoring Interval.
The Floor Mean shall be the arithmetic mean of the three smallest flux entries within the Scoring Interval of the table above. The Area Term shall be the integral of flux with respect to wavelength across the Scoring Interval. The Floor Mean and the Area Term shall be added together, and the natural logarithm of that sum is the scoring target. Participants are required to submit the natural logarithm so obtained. 5.0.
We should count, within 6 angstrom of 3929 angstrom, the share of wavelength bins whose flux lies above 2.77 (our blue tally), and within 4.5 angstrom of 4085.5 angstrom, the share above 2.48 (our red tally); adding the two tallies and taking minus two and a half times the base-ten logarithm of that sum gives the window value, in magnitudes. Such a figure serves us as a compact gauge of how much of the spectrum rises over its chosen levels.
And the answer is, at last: 0.51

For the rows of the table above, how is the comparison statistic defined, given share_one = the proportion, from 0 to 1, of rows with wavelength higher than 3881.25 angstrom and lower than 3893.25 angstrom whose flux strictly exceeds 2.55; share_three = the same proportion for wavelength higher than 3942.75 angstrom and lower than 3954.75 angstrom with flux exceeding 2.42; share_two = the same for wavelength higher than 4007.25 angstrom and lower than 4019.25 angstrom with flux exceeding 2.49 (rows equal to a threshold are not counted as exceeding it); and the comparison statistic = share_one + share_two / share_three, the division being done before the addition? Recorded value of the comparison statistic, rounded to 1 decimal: 1.6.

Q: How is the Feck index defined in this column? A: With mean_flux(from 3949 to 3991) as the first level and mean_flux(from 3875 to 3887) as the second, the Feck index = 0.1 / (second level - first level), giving 0.33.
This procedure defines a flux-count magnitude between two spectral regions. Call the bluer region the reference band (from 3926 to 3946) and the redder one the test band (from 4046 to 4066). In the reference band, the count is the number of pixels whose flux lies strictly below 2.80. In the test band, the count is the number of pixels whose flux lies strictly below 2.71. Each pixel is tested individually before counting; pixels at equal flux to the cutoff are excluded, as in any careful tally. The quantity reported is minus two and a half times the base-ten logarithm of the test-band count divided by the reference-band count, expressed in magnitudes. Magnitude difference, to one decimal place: 2.3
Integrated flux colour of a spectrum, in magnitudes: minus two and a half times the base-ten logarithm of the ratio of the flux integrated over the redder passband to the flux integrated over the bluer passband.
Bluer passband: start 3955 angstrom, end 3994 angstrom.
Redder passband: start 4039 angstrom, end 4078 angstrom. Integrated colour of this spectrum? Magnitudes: -0.4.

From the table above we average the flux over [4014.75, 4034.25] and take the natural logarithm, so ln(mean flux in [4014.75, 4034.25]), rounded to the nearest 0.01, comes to 1.11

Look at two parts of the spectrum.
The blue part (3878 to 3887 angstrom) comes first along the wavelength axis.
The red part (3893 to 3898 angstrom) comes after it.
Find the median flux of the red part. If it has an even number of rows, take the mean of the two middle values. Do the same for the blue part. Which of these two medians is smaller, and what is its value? 2.05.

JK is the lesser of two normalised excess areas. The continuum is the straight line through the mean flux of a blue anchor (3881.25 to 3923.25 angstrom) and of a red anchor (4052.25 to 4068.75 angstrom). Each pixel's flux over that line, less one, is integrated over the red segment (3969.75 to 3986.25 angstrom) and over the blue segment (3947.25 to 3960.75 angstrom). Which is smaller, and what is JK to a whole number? -4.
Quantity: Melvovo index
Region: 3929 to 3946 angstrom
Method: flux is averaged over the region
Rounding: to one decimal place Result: 2.7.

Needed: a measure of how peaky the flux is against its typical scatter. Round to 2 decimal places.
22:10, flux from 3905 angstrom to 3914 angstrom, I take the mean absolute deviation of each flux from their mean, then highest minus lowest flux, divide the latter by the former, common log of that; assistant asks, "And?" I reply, 0.58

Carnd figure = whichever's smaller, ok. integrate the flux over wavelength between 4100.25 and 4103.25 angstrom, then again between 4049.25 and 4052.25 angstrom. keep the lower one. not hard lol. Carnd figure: 3.7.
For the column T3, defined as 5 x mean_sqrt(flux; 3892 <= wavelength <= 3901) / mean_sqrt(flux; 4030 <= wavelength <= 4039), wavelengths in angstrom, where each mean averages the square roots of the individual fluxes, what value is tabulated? 4.1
